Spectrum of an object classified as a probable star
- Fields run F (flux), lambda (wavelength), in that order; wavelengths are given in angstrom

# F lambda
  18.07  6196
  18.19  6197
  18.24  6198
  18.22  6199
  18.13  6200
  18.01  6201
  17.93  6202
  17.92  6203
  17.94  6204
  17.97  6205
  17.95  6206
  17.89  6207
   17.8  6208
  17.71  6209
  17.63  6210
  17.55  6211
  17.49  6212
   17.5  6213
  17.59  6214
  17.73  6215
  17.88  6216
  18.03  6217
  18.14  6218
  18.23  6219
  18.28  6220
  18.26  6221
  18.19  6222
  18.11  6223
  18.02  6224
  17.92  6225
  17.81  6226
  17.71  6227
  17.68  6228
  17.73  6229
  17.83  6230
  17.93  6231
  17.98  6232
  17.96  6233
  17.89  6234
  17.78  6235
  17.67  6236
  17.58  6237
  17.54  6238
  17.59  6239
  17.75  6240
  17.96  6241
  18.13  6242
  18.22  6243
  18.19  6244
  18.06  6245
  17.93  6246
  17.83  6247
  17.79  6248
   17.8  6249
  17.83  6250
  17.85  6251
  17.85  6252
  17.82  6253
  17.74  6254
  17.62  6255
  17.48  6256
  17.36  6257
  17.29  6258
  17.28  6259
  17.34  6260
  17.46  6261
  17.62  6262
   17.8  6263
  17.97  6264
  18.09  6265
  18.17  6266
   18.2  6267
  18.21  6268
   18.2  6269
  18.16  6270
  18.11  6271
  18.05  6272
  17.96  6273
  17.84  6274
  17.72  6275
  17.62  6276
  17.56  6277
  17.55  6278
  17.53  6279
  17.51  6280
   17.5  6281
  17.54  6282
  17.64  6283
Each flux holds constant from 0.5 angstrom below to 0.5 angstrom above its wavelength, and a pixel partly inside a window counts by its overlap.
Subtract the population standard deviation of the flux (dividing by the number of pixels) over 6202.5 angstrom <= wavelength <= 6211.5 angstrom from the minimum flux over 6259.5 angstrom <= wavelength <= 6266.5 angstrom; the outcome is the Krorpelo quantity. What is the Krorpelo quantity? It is 17.2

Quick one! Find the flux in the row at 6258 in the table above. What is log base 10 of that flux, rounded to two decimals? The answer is 1.24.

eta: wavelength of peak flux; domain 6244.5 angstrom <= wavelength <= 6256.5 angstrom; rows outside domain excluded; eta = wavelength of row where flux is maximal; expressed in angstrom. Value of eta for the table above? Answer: 6245 angstrom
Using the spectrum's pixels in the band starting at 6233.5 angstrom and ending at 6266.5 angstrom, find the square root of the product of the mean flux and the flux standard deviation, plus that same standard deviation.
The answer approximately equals 2.4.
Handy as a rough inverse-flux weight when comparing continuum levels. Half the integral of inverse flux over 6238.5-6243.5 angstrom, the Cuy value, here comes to 0.139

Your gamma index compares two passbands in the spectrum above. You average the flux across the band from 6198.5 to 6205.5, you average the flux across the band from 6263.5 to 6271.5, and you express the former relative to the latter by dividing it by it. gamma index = 0.99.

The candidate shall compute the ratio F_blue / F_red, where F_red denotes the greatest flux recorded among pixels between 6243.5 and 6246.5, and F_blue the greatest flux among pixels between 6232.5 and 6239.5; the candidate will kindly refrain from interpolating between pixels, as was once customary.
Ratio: 0.99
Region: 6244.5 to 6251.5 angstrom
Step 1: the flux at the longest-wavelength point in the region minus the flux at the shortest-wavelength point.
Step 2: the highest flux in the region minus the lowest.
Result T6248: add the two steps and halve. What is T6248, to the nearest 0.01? 0.03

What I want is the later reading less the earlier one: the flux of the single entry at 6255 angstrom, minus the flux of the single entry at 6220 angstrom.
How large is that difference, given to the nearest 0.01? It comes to -0.66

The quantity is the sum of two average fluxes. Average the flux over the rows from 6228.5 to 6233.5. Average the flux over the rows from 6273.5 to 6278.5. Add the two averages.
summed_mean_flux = 35.54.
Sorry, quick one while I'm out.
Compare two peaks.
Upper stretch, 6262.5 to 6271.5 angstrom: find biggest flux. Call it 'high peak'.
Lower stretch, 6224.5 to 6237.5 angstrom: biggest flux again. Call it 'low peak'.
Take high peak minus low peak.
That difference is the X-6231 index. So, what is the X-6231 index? 0.23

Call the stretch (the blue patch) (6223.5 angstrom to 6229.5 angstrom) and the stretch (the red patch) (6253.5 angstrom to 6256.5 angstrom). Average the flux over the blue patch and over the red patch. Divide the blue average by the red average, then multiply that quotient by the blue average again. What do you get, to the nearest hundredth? 18.01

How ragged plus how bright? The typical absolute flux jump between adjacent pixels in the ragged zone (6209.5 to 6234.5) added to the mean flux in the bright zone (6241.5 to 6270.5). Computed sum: 17.92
